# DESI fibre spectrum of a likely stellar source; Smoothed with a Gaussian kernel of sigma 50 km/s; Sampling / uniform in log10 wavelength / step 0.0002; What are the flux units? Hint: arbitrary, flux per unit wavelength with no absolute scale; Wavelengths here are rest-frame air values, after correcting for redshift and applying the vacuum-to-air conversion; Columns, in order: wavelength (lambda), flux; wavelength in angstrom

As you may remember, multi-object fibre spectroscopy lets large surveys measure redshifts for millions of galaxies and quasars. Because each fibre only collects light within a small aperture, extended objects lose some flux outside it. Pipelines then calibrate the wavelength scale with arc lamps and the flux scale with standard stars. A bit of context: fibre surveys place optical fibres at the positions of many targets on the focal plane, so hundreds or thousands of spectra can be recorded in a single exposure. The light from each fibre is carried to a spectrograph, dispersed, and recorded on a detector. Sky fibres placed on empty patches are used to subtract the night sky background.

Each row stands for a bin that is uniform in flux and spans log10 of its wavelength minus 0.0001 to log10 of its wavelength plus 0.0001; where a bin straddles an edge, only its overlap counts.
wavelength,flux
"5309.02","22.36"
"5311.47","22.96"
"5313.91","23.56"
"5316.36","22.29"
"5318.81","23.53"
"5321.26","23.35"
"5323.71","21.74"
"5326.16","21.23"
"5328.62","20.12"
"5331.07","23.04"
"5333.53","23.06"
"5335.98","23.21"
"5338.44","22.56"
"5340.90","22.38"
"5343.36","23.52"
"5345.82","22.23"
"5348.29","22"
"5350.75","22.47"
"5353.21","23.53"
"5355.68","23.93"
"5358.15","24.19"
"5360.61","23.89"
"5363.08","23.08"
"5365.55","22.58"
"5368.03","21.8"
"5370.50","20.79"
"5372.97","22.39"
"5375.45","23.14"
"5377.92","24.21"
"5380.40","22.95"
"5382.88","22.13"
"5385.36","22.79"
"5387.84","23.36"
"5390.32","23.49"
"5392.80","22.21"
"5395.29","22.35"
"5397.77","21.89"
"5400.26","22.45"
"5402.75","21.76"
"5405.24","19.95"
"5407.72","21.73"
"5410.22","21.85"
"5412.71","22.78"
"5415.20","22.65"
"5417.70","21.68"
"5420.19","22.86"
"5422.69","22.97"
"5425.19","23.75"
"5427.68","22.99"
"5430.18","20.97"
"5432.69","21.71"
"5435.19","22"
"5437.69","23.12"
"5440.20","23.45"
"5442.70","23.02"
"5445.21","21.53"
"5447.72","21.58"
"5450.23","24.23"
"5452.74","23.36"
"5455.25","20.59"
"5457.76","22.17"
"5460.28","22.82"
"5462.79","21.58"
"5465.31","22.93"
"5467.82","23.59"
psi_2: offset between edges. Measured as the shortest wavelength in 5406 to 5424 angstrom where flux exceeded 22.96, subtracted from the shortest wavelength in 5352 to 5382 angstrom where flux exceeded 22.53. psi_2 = -69.5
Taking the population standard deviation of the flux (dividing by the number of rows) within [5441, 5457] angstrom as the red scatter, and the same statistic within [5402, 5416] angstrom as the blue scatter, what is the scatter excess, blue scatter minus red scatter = -0.3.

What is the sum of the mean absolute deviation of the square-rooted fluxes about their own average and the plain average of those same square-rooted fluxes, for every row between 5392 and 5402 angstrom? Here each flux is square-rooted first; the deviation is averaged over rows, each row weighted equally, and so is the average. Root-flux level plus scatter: 4.73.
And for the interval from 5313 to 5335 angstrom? 4.84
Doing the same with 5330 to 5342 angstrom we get 4.81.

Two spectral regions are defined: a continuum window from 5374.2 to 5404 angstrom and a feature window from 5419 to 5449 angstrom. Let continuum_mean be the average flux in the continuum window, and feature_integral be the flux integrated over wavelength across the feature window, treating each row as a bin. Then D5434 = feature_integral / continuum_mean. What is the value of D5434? 29.7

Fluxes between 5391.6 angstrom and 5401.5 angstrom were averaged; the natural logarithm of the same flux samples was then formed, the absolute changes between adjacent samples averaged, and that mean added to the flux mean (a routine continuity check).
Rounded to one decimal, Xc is 22.2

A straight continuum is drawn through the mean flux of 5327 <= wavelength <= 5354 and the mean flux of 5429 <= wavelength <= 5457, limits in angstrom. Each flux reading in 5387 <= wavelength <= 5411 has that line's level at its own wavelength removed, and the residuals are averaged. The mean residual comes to -0.32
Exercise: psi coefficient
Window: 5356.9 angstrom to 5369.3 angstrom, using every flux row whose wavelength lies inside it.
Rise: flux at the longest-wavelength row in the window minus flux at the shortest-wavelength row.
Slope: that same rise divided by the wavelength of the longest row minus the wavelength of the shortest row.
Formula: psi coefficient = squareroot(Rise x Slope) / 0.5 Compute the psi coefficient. 1.5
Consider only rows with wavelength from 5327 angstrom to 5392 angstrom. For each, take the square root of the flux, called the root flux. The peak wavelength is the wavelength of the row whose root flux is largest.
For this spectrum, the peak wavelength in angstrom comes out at 5377.92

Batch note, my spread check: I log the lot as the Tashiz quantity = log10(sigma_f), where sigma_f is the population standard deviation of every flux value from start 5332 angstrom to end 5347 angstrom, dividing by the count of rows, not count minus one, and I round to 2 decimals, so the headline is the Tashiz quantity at -0.33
